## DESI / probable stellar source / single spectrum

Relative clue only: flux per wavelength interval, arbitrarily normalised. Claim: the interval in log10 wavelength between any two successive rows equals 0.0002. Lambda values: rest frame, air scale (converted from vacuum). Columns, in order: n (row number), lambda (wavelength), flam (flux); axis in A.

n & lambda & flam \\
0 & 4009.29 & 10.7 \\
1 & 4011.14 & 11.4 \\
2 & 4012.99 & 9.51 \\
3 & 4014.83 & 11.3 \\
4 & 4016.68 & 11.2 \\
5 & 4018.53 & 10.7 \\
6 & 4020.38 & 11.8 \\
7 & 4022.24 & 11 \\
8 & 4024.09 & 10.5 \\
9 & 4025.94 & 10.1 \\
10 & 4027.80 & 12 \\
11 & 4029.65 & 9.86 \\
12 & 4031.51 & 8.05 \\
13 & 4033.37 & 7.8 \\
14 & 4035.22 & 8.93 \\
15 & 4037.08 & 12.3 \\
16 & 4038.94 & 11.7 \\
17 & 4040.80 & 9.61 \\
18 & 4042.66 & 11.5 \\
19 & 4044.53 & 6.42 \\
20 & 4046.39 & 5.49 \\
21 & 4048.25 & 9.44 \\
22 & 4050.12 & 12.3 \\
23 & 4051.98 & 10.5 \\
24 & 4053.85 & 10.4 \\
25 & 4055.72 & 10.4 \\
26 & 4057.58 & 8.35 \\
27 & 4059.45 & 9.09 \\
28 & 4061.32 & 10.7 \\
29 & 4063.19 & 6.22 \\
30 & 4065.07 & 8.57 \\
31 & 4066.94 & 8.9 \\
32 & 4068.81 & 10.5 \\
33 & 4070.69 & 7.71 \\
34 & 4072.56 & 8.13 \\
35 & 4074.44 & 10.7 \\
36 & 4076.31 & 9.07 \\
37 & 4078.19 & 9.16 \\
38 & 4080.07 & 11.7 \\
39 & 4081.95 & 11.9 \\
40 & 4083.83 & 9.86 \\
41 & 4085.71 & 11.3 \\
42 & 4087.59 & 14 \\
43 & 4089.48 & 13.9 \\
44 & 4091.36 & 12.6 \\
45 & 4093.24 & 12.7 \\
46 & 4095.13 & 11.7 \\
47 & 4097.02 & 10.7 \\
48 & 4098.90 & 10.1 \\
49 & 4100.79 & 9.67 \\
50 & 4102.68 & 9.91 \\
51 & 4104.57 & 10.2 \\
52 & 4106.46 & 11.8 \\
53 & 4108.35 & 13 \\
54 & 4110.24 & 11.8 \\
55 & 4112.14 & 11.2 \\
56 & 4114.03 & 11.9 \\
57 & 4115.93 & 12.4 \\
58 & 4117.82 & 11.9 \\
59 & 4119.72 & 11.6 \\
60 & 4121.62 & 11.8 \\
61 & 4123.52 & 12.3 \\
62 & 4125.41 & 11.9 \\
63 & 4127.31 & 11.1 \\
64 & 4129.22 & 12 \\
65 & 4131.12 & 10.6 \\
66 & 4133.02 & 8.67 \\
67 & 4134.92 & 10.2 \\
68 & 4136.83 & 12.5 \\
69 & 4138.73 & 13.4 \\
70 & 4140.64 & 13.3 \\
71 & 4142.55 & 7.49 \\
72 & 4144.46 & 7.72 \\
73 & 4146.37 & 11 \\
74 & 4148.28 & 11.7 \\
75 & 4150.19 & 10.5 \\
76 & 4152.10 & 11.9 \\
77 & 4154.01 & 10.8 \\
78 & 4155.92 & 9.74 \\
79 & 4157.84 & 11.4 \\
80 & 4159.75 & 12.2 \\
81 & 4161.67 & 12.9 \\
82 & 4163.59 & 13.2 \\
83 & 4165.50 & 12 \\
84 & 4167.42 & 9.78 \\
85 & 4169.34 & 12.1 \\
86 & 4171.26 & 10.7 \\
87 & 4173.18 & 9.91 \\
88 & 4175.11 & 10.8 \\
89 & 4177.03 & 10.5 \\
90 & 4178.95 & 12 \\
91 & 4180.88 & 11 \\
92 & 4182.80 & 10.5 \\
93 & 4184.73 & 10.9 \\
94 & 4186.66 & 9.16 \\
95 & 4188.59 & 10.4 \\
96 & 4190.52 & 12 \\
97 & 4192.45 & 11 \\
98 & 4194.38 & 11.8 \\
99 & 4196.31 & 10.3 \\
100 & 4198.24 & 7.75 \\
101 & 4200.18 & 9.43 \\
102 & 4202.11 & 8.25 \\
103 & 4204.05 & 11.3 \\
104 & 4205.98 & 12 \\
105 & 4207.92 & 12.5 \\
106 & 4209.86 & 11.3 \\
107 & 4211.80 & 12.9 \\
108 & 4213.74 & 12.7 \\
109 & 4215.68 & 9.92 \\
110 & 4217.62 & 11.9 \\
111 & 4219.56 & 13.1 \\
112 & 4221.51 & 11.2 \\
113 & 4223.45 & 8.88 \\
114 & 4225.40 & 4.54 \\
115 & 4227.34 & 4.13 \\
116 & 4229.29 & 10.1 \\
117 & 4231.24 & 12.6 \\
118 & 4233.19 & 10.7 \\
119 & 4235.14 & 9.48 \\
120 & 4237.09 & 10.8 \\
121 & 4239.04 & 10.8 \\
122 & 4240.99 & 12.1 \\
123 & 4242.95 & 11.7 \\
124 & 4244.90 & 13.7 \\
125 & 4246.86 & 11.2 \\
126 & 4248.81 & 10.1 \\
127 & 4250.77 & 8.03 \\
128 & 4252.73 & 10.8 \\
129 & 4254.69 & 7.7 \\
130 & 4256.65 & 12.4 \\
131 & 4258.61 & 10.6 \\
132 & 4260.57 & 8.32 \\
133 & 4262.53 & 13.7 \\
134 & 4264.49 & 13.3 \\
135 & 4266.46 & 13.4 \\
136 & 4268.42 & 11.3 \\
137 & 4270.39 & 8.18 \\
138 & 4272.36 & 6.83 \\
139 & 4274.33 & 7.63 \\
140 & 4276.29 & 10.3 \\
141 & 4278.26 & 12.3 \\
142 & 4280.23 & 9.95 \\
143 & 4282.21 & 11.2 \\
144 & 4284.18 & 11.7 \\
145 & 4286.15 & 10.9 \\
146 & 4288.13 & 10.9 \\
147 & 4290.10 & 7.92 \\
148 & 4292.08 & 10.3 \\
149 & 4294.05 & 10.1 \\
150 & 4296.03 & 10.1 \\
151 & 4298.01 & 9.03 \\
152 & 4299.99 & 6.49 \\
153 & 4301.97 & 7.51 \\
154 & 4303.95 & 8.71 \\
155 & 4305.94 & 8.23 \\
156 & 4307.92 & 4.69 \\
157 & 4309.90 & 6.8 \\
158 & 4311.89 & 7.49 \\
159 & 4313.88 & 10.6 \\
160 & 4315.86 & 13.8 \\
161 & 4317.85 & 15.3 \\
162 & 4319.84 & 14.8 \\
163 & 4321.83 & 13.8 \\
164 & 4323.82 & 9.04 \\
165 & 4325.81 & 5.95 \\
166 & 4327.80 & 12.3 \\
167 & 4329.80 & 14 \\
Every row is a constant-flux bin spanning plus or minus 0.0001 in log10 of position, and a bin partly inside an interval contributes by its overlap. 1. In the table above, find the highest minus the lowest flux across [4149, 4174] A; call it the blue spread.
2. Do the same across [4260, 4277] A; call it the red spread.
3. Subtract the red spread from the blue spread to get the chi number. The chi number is -3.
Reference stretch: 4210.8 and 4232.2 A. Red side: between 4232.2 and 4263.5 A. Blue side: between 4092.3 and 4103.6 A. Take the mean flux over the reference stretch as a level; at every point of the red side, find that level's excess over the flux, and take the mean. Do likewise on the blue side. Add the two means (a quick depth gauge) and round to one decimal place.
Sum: -1.2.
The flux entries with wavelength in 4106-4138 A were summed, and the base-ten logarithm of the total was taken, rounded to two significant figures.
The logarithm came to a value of 2.3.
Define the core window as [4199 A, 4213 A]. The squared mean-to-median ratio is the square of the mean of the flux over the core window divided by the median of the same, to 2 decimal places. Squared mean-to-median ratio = 0.96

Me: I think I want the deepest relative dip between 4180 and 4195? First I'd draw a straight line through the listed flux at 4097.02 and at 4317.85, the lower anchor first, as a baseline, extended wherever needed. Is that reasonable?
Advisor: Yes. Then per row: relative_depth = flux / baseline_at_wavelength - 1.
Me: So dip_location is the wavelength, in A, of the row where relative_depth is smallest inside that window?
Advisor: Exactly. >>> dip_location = 4186.66 A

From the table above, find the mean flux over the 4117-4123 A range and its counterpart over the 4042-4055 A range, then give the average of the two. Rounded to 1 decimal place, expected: 10.6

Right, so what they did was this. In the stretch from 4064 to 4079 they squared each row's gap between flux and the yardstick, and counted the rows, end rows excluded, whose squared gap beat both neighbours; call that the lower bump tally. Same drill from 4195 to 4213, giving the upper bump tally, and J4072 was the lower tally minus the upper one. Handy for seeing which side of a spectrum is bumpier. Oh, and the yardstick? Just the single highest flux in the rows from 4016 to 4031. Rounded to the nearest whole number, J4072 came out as 0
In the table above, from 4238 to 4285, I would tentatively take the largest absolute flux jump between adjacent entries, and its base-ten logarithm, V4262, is 0.73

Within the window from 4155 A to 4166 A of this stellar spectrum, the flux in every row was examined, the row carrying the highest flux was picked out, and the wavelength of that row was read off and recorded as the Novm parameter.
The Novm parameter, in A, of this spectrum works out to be 4163.59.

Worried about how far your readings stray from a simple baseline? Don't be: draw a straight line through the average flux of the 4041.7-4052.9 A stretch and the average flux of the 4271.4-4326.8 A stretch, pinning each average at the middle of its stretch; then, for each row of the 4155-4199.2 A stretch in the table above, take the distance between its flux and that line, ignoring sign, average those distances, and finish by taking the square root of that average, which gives 1.28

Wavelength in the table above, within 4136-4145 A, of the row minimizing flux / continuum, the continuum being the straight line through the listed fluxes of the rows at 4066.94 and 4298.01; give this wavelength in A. 4142.55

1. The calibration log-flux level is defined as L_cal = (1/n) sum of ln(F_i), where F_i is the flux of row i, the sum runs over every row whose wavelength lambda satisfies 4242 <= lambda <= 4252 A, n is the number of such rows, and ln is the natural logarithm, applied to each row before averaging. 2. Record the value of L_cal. 2.4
